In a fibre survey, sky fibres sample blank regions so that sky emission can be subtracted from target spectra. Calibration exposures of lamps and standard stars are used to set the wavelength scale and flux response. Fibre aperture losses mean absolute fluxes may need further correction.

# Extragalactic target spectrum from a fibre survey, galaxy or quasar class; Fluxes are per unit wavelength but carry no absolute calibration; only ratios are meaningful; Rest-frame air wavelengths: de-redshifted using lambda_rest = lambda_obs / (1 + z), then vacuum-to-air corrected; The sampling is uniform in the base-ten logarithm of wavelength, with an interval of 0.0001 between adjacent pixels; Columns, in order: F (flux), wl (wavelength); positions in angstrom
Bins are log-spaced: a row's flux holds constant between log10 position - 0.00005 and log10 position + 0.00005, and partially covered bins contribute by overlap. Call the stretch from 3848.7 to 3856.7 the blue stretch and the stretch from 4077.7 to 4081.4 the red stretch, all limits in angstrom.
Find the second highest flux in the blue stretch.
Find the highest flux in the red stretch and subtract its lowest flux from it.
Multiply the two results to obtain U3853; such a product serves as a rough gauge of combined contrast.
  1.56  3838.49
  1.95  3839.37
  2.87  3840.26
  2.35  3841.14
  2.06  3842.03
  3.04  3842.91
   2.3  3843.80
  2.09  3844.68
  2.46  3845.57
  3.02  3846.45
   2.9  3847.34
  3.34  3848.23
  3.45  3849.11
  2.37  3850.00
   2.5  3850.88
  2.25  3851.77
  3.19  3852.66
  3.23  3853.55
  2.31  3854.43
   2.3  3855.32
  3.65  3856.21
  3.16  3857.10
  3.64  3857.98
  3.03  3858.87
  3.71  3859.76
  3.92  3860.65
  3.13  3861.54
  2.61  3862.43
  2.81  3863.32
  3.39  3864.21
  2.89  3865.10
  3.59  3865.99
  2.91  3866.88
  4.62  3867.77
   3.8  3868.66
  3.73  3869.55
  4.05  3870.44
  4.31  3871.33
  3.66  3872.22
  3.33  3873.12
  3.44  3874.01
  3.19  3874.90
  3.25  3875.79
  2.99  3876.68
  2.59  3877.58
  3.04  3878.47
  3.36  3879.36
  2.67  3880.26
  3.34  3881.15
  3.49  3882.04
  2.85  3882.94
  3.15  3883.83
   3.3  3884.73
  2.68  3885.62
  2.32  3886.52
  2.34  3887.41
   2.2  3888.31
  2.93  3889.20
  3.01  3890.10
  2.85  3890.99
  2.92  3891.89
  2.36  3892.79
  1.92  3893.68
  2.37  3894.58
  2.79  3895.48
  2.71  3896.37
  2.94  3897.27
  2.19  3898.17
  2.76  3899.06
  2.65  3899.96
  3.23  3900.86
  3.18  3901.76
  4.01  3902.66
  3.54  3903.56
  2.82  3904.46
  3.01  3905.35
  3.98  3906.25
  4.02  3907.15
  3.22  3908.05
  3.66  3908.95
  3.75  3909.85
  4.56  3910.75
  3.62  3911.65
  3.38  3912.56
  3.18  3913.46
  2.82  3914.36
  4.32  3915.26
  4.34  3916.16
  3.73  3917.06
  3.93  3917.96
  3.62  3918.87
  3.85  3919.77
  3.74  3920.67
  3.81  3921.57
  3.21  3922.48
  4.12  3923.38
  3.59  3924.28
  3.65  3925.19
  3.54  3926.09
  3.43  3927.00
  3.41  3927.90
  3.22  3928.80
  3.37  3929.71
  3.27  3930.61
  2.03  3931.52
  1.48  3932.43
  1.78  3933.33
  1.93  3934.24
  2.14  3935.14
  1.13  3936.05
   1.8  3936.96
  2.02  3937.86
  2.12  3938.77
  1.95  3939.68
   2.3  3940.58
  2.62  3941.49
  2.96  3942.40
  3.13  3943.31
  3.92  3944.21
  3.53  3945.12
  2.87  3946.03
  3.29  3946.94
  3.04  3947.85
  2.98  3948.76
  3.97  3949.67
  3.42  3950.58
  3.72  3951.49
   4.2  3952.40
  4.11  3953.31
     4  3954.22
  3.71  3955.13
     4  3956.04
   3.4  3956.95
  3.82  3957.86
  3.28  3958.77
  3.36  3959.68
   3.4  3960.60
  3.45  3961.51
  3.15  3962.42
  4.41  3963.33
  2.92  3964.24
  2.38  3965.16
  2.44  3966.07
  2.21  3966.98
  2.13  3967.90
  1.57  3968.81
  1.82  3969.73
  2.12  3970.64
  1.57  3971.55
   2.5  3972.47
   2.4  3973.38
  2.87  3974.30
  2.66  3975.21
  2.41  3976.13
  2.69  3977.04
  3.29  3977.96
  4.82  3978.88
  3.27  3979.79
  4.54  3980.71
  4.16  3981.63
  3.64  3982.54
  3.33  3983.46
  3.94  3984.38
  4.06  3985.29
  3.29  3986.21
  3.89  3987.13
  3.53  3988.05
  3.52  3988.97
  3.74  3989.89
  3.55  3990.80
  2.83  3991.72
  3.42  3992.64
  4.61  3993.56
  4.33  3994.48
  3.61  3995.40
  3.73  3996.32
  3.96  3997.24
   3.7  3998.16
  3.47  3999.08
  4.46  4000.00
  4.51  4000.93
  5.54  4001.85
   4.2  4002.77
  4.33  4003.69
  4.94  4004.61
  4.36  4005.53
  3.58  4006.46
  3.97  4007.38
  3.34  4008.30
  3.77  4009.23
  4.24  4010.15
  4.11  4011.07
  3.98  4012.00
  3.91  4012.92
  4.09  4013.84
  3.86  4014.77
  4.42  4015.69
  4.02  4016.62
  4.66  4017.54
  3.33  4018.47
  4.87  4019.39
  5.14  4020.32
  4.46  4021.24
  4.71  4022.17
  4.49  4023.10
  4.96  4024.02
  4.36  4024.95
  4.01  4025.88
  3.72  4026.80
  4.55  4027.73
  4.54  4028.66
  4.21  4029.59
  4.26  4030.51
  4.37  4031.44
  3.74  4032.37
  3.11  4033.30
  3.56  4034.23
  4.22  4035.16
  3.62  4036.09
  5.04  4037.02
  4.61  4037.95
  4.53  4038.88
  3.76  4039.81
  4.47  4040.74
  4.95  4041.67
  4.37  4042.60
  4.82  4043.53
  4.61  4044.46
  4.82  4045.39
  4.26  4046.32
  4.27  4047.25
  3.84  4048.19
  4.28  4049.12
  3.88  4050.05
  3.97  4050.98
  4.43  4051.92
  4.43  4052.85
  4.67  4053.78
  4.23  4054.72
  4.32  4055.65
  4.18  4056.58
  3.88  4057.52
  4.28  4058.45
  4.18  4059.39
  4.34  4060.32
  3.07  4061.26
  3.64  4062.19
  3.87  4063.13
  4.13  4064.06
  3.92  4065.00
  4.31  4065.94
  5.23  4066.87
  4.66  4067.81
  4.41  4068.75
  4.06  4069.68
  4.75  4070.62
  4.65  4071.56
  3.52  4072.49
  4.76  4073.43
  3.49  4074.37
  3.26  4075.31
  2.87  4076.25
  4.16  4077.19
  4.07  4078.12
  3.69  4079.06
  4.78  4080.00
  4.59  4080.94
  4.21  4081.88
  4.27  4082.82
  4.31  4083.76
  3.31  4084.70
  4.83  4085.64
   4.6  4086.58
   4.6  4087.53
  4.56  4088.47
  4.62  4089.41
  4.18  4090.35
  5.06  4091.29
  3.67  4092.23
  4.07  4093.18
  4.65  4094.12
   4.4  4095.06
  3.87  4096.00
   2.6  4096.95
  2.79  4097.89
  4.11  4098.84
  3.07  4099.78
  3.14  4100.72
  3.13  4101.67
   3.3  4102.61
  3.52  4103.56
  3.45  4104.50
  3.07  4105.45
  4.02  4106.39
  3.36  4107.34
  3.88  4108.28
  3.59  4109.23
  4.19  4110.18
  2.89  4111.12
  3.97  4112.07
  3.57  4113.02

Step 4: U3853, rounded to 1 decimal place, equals 3.8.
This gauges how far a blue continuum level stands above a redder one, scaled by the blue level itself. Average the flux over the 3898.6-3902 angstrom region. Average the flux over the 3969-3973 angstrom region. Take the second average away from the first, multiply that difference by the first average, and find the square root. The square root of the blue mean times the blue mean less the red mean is 1.7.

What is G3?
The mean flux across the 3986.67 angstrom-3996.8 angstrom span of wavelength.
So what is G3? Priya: 3.7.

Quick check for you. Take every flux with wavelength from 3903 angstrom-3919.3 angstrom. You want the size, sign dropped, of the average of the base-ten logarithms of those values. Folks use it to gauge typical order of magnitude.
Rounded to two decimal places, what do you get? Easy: 0.56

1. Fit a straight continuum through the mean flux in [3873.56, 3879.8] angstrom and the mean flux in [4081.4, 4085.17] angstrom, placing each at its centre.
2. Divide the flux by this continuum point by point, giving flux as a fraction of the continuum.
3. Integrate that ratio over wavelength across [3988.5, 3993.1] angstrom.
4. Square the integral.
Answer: 19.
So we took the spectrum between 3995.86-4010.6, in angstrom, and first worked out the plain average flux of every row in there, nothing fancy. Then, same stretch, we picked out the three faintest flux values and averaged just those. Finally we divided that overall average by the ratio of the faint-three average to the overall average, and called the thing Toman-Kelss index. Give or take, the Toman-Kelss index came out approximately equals 4.9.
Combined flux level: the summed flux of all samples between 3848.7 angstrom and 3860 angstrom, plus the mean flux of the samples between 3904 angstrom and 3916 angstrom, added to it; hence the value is 42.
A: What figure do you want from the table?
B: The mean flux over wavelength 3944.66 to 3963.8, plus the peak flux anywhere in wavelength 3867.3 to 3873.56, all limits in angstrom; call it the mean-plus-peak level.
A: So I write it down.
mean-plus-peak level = 8.20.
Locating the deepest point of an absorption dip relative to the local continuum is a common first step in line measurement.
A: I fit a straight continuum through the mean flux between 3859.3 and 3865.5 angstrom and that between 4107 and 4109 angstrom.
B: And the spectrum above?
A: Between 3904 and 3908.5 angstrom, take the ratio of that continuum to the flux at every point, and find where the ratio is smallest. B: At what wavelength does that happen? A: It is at 3907.15 angstrom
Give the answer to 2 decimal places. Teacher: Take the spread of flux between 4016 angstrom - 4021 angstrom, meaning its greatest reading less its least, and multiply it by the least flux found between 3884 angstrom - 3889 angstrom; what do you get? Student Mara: 3.98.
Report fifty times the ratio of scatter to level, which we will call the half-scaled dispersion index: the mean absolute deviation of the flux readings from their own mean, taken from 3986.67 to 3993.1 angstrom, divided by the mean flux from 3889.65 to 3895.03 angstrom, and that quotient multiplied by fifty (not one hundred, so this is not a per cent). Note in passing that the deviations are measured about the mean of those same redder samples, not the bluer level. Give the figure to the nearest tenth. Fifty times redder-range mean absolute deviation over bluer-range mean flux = 4.1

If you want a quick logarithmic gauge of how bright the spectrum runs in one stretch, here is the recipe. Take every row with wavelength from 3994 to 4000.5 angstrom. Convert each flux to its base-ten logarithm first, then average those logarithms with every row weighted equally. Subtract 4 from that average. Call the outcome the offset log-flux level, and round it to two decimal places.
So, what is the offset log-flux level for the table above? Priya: -3.41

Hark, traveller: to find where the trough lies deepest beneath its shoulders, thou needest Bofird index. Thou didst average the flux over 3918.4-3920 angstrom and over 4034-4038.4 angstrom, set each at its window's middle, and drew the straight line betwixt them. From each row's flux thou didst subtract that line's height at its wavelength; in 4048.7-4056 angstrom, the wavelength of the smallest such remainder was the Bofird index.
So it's 4050.05 angstrom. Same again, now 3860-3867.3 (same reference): 3862.43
